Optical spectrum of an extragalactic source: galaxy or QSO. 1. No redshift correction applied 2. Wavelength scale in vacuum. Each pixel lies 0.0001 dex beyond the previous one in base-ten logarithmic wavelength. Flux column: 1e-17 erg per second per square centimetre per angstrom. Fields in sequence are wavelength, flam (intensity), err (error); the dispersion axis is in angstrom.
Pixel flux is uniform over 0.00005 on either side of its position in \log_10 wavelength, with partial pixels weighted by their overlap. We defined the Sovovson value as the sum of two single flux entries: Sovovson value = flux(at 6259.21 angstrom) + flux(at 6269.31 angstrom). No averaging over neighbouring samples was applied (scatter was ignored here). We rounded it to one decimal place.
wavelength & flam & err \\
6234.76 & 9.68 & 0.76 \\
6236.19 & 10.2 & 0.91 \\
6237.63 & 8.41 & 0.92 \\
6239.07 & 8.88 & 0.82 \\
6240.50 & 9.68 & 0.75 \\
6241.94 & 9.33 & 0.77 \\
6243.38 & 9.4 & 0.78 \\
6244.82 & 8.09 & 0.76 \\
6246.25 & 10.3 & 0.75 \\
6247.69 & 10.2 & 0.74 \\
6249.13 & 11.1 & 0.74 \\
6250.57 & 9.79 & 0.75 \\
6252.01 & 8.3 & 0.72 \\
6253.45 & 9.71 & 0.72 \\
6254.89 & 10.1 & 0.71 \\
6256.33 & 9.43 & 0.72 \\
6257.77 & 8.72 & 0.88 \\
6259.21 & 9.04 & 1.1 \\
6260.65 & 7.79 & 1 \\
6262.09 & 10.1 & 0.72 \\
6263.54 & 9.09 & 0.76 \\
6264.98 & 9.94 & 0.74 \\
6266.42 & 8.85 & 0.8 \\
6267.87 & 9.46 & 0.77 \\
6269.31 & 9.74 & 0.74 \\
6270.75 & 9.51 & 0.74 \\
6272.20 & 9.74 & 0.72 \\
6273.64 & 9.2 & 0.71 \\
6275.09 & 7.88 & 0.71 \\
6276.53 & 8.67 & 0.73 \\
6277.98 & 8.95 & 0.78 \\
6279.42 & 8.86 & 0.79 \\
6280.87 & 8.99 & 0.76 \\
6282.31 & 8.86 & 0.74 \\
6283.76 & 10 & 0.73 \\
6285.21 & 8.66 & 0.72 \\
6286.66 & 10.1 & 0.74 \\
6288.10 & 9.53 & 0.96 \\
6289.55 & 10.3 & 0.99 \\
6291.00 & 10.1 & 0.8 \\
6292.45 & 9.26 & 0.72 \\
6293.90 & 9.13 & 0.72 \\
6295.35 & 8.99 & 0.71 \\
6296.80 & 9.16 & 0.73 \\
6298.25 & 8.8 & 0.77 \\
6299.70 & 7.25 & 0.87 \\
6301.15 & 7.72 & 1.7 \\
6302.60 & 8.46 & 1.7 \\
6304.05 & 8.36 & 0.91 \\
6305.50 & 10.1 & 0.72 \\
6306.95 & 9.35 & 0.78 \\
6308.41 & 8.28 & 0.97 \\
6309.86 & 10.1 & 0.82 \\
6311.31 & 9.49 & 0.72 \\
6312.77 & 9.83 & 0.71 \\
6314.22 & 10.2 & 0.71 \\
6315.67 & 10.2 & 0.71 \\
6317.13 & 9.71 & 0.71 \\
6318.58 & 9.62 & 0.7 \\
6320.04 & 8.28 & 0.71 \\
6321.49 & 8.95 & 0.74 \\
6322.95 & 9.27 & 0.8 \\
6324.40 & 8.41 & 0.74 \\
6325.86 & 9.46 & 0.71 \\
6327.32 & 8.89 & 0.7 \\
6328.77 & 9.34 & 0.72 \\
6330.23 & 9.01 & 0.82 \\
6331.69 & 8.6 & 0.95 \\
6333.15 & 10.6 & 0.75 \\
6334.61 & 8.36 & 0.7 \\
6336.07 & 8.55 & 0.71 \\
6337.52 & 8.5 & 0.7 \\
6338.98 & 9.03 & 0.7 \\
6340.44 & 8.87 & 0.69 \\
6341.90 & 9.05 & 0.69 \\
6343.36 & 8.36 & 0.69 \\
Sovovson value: 18.8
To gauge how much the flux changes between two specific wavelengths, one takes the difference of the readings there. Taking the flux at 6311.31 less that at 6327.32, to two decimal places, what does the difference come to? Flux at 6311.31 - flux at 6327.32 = 0.60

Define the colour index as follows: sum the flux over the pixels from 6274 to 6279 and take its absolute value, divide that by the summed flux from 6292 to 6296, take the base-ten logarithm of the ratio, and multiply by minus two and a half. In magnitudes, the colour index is 0.08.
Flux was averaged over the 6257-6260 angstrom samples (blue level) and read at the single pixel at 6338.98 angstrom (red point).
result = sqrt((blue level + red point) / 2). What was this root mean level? 2.99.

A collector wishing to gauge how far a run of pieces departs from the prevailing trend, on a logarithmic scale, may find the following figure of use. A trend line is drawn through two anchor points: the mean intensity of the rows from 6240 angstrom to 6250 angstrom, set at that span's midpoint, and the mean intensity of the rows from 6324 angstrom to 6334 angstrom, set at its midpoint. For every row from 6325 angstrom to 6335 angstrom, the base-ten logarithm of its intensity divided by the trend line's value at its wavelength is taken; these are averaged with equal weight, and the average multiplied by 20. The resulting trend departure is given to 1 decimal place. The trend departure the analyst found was 0.0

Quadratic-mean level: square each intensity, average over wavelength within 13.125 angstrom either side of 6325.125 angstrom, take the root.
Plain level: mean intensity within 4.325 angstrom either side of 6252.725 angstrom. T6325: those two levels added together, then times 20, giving 379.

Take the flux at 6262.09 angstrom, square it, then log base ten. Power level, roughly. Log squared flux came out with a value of 2.01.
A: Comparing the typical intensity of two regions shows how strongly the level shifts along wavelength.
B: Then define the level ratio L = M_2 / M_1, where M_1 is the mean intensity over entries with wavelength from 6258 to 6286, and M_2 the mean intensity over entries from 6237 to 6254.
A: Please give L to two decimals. 1.03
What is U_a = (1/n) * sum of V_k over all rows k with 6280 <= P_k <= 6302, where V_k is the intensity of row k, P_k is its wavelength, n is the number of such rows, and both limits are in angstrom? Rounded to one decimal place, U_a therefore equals 9.1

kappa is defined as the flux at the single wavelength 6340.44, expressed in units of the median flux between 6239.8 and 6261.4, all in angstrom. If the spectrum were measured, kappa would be 0.94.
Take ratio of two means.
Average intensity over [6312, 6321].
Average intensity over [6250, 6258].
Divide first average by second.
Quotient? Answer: 1.03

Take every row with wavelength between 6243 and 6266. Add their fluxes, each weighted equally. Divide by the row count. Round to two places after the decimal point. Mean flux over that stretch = 9.44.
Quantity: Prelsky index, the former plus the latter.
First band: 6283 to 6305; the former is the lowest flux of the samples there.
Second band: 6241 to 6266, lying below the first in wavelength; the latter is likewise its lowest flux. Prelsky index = 15.0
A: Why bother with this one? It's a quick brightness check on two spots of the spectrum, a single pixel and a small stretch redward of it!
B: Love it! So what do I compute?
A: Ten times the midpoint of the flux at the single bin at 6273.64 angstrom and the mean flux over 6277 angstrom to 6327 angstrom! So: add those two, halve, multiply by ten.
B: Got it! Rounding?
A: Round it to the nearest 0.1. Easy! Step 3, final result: 92.0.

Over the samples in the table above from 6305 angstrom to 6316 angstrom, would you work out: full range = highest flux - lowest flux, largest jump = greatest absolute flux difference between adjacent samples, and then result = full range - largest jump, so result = 0.10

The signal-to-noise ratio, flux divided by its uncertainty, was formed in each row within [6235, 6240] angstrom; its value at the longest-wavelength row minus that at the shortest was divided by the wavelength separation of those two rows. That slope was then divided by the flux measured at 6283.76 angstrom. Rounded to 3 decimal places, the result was -0.013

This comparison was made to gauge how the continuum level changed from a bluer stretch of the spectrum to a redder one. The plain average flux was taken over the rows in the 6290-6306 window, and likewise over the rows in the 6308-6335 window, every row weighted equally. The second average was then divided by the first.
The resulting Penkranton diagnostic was 1.05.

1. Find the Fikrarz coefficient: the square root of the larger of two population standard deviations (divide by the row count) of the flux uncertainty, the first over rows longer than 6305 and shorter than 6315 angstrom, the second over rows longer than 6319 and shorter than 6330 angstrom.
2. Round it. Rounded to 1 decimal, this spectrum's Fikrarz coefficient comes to 0.3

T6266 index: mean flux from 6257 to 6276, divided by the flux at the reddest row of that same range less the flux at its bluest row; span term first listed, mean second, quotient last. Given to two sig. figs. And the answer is -11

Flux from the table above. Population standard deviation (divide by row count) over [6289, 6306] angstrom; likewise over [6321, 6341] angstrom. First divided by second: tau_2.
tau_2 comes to 1.6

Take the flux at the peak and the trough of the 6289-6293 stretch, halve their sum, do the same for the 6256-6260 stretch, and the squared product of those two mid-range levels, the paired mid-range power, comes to 7877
